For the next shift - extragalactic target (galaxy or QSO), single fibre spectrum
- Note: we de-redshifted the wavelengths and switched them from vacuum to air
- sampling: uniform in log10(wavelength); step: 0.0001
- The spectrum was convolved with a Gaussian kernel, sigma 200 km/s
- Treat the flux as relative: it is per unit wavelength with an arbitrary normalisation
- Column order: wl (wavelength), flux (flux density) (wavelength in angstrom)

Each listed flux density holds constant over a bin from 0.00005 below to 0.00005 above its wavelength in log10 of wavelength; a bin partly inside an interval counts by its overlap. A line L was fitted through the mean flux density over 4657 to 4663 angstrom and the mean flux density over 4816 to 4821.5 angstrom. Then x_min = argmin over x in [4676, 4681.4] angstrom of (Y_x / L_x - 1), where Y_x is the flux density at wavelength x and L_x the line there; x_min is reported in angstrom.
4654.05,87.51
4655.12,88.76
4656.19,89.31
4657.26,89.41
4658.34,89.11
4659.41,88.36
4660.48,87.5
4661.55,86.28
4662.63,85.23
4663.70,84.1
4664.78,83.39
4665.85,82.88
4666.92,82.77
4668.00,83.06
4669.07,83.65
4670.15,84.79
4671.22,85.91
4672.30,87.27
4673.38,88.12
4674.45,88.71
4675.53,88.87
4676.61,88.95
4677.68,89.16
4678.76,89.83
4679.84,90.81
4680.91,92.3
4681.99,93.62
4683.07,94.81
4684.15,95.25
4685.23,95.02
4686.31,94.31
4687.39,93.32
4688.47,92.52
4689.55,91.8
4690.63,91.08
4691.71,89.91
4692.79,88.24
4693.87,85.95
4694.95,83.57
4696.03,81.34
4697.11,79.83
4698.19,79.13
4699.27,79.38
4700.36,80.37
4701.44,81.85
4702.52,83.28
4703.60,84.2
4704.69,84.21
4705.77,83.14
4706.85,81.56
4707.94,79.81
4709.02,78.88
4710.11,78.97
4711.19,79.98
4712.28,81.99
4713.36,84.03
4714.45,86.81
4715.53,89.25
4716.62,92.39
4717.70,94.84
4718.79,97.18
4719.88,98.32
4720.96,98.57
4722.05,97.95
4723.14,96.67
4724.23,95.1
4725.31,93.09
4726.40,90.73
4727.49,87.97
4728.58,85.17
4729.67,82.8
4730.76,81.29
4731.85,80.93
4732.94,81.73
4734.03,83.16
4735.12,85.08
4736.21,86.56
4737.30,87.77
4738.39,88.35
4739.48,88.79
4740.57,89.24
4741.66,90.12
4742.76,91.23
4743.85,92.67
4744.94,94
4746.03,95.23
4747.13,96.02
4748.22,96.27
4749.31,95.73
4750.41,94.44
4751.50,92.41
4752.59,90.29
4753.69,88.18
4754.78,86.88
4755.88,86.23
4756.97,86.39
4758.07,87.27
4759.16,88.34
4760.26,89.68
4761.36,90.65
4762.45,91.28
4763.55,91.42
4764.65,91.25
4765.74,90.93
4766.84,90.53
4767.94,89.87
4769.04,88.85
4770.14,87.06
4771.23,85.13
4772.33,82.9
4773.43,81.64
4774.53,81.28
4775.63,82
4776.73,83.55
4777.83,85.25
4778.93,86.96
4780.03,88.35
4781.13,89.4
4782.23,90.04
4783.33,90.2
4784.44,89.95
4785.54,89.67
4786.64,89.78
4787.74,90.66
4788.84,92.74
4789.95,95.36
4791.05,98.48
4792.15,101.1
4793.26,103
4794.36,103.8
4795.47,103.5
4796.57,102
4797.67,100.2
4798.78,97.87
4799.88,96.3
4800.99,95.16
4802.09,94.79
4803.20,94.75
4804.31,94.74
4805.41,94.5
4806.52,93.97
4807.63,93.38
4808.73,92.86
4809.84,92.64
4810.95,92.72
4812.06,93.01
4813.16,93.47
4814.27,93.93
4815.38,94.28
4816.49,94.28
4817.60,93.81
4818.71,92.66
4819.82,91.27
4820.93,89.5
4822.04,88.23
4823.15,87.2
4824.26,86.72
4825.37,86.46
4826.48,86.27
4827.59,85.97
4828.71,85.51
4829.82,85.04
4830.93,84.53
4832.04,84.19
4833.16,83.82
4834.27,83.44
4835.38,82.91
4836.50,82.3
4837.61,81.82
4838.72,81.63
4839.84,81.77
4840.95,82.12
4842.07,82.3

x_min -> 4676.61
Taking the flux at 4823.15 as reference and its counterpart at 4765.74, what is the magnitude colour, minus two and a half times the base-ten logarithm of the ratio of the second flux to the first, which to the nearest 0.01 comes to -0.05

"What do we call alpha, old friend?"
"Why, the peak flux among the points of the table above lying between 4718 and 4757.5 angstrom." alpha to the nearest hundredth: 98.57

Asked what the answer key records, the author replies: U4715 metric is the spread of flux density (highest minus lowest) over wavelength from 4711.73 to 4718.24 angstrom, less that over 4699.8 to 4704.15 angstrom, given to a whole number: 9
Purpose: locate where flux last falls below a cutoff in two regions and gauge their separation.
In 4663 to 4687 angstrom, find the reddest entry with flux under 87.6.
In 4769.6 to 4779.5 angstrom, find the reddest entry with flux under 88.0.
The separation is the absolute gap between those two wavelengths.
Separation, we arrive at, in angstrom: 106.6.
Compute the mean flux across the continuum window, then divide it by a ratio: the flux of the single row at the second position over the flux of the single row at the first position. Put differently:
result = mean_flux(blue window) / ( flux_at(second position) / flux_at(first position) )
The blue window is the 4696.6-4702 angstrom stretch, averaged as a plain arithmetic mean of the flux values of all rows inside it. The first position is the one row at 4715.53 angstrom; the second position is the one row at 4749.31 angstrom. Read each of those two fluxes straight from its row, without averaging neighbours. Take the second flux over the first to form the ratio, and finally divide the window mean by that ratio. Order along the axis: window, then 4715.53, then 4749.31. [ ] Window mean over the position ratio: 75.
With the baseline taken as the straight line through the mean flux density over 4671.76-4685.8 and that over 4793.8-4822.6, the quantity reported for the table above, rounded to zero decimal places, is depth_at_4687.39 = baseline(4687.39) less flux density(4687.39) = -2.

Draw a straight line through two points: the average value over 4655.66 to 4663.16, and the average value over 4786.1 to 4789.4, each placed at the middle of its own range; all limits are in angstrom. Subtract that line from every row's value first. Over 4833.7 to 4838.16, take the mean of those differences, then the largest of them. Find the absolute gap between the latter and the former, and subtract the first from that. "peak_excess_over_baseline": 10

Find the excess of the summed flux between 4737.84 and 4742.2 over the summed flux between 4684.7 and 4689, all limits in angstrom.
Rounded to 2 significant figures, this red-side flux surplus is -19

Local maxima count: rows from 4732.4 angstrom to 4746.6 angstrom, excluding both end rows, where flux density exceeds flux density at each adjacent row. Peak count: 0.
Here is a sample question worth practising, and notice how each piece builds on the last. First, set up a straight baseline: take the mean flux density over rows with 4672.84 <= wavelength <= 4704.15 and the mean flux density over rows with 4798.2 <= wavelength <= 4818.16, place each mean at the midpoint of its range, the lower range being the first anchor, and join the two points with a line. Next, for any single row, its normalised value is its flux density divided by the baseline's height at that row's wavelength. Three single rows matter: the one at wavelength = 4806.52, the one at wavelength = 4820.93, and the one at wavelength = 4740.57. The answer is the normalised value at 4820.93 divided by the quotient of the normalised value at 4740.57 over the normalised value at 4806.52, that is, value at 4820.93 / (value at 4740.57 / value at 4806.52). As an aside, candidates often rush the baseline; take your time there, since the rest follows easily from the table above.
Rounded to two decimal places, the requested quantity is 0.96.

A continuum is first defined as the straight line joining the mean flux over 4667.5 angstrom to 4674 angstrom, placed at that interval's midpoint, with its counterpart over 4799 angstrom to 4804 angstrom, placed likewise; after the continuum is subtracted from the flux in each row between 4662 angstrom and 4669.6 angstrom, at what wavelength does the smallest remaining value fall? 4666.92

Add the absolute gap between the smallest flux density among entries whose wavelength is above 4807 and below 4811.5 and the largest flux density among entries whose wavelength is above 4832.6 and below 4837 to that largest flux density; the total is 93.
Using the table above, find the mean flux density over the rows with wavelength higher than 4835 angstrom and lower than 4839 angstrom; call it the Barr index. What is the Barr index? 82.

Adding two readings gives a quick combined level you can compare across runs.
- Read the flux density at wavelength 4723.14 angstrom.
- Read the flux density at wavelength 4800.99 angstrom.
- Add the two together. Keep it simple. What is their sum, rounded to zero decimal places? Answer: 192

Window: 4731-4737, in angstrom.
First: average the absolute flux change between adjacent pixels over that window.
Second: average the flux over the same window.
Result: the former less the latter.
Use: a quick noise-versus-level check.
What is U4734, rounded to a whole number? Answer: -82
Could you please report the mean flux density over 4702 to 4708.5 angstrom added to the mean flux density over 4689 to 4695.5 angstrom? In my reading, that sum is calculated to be 171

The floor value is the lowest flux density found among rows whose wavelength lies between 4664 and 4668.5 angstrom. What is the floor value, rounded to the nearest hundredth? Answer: 82.77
